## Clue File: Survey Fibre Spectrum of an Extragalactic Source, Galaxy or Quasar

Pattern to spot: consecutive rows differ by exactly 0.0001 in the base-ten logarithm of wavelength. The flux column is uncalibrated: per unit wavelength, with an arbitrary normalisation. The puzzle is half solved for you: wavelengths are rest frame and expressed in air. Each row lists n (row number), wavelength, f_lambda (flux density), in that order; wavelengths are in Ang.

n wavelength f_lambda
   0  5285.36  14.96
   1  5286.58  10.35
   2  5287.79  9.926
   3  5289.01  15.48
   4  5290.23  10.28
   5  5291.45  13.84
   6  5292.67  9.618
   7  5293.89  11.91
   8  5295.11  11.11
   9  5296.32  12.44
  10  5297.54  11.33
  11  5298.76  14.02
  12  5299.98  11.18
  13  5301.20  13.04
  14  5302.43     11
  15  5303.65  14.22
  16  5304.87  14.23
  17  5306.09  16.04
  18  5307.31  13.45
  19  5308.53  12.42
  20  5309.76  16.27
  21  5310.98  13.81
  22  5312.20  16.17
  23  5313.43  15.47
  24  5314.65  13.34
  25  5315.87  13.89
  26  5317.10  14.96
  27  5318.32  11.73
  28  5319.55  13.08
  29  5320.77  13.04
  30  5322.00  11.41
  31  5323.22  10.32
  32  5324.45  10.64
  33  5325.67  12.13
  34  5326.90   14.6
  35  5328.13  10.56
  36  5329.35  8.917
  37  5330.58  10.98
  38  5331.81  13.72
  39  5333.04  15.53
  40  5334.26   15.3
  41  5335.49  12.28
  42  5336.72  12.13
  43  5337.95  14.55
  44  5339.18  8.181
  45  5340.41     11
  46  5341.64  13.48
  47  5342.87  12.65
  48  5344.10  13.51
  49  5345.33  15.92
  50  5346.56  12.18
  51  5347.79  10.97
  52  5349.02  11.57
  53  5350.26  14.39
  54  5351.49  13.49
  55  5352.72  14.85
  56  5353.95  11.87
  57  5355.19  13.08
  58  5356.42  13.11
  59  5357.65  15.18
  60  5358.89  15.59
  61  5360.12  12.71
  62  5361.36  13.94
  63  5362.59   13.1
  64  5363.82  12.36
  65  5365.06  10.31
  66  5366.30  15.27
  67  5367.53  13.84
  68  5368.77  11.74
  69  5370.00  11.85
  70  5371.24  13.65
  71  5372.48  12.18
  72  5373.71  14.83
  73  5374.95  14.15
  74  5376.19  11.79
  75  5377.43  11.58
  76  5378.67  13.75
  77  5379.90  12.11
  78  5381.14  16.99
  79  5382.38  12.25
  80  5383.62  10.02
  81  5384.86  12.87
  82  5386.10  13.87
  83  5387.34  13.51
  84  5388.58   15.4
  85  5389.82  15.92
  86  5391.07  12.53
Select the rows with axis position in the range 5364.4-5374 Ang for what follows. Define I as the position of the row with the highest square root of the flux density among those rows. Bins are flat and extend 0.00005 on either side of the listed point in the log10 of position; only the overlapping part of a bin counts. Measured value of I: 5366.30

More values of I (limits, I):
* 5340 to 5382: 5381.14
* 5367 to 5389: 5381.14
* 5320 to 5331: 5326.90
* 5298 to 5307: 5306.09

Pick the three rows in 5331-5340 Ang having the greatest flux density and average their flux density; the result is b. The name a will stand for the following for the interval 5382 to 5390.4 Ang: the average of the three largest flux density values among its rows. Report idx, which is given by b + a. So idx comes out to 30.2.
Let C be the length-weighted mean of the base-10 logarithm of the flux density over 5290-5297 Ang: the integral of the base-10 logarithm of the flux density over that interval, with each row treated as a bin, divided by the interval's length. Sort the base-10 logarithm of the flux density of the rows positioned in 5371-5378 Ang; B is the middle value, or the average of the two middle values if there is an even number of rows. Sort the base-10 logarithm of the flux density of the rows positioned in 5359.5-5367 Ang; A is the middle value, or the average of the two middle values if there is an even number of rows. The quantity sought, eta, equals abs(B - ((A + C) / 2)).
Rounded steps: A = 1.11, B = 1.11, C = 1.06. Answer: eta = 0.024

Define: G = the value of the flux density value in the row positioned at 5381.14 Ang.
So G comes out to 16.99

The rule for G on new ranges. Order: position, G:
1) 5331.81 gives 13.72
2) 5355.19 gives 13.08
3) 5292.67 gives 9.618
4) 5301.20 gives 13.04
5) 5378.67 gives 13.75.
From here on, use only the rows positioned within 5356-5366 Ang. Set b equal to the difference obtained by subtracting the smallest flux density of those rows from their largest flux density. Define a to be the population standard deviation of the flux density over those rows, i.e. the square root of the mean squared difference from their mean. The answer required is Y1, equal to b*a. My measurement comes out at 8.2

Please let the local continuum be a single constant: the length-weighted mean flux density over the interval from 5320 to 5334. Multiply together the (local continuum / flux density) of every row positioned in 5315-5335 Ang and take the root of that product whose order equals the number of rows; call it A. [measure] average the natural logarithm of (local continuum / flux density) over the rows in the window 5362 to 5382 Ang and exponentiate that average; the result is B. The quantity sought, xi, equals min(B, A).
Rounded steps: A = 0.98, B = 0.93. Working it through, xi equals 0.93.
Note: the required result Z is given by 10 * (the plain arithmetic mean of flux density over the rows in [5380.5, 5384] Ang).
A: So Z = 131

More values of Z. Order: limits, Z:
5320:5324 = 116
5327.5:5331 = 102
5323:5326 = 110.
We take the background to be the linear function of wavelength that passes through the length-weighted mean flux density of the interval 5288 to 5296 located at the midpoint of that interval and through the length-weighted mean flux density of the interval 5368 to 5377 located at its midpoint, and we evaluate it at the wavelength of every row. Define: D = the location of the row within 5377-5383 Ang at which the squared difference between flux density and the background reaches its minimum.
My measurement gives 5382.38 Ang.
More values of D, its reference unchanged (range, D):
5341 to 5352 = 5342.87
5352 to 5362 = 5360.12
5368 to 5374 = 5372.48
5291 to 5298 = 5293.89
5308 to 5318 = 5308.53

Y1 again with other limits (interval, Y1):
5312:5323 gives 7.3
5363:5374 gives 7.5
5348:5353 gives 4.1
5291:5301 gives 6.1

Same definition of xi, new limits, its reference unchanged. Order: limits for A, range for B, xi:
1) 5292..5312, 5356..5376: 0.91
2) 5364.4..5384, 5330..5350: 0.95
